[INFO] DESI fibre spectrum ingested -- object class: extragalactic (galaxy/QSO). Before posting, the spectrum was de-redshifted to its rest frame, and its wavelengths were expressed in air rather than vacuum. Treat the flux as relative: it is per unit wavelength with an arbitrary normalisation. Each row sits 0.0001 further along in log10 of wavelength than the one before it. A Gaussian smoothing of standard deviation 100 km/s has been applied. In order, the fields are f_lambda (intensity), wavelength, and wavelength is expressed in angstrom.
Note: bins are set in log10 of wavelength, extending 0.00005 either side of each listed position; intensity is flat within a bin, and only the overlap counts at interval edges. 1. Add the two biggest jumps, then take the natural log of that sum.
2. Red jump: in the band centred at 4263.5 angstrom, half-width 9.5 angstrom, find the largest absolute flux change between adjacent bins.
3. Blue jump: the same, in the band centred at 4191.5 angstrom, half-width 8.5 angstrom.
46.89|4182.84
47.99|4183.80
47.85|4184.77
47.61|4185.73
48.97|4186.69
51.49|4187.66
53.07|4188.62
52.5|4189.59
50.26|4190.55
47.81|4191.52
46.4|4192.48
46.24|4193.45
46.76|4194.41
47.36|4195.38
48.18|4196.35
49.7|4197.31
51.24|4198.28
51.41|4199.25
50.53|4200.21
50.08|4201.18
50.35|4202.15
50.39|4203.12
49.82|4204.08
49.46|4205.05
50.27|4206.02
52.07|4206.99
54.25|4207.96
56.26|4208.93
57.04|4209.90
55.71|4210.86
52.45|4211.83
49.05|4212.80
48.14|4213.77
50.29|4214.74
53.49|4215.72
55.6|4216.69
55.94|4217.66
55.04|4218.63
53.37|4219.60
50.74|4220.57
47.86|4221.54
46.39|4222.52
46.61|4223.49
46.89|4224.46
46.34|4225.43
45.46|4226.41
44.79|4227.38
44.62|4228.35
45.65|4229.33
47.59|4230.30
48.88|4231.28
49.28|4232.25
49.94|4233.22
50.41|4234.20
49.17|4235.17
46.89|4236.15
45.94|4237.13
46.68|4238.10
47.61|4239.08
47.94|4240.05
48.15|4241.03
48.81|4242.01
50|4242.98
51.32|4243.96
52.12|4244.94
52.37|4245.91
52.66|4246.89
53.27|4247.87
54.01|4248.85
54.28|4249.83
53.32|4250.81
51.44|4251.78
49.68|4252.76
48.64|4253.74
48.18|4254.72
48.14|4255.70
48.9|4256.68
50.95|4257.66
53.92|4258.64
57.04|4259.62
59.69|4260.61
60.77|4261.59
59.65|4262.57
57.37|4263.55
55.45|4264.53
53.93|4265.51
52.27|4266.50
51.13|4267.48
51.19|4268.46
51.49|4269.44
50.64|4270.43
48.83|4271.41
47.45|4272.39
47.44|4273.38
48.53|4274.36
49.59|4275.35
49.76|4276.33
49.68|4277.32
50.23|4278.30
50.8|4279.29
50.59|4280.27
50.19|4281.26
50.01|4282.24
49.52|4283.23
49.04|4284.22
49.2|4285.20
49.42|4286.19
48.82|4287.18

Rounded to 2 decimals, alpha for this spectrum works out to 1.73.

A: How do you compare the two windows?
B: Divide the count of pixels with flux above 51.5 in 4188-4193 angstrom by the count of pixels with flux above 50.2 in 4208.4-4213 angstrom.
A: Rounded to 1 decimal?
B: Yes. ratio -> 0.5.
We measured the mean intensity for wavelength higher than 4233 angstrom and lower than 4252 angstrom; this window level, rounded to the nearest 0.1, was 50.3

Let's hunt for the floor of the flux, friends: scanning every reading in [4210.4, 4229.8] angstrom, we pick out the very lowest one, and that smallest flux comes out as 44.62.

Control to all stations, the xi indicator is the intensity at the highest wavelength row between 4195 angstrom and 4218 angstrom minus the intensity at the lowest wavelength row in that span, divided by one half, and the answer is 17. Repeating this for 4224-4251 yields 13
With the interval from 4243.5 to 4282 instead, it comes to -2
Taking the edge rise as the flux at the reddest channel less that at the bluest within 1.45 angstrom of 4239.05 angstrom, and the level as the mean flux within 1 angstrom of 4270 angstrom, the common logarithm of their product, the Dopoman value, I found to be 1.81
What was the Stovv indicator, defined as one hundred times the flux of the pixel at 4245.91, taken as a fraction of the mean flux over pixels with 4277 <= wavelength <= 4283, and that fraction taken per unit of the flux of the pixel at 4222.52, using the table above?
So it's 2.25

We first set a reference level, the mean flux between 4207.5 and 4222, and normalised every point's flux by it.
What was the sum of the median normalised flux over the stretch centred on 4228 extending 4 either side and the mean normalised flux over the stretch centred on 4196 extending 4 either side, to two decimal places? 1.78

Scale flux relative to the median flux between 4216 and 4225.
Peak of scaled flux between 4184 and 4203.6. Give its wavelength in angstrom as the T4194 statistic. 4188.62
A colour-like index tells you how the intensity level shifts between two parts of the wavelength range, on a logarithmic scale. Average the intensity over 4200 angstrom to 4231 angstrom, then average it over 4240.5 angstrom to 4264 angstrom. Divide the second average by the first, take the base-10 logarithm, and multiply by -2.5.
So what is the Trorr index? -0.05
